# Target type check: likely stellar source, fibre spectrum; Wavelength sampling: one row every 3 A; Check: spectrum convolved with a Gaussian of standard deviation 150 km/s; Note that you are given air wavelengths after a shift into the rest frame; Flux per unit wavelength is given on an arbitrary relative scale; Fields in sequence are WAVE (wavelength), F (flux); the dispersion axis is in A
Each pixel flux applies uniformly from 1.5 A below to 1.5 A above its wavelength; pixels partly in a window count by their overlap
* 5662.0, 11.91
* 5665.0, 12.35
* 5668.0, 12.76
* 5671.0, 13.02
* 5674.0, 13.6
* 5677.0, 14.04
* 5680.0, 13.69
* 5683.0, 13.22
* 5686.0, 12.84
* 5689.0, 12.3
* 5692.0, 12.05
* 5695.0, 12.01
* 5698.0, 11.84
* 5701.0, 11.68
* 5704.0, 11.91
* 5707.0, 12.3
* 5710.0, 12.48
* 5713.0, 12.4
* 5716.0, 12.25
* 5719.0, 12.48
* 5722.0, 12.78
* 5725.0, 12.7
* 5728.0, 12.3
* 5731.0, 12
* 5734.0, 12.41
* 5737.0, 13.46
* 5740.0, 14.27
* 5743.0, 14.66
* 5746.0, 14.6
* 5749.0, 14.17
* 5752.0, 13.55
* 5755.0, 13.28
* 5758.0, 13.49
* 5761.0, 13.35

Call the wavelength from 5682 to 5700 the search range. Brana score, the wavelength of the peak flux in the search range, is 5683.0 A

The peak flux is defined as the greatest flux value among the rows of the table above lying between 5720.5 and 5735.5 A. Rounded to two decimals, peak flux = 12.78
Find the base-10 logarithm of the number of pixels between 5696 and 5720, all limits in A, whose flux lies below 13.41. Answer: 0.90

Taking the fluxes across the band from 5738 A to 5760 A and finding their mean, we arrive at 14.0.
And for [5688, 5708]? 12.0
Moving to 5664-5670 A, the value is 12.6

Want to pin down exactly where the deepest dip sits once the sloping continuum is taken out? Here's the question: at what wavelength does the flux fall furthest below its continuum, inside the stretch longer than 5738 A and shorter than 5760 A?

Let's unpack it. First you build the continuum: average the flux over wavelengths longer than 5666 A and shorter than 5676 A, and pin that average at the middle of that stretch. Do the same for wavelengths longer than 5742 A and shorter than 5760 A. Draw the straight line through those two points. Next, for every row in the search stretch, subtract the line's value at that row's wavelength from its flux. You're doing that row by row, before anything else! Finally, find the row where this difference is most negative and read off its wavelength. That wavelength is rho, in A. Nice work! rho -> 5755.0 A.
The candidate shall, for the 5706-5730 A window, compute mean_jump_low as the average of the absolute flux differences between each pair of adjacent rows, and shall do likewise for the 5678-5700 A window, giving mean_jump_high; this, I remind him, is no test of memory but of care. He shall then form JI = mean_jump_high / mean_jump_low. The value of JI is 1.5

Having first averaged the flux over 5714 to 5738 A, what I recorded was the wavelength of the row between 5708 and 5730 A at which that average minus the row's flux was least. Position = 5722.0 A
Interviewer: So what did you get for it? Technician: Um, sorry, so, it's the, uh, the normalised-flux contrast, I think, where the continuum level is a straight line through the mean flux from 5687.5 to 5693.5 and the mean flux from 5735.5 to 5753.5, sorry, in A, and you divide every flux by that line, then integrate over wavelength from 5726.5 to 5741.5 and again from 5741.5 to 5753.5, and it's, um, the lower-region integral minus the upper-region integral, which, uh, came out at 2.0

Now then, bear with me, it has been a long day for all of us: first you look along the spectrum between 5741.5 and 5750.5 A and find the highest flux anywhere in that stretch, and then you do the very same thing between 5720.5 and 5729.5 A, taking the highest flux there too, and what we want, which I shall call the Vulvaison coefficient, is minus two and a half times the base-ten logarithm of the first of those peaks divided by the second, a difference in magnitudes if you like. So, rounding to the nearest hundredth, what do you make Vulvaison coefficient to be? -0.15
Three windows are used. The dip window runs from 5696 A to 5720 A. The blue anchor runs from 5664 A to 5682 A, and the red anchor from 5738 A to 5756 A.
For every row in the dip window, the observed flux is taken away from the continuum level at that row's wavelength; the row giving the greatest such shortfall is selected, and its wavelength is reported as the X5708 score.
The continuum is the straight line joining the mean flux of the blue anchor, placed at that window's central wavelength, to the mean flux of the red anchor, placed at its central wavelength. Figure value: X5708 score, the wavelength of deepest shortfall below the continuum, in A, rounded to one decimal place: 5701.0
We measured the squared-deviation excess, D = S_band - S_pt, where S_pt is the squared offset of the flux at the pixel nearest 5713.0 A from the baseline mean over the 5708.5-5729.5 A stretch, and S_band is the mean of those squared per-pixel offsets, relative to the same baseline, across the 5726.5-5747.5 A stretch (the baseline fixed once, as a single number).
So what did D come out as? 1.9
